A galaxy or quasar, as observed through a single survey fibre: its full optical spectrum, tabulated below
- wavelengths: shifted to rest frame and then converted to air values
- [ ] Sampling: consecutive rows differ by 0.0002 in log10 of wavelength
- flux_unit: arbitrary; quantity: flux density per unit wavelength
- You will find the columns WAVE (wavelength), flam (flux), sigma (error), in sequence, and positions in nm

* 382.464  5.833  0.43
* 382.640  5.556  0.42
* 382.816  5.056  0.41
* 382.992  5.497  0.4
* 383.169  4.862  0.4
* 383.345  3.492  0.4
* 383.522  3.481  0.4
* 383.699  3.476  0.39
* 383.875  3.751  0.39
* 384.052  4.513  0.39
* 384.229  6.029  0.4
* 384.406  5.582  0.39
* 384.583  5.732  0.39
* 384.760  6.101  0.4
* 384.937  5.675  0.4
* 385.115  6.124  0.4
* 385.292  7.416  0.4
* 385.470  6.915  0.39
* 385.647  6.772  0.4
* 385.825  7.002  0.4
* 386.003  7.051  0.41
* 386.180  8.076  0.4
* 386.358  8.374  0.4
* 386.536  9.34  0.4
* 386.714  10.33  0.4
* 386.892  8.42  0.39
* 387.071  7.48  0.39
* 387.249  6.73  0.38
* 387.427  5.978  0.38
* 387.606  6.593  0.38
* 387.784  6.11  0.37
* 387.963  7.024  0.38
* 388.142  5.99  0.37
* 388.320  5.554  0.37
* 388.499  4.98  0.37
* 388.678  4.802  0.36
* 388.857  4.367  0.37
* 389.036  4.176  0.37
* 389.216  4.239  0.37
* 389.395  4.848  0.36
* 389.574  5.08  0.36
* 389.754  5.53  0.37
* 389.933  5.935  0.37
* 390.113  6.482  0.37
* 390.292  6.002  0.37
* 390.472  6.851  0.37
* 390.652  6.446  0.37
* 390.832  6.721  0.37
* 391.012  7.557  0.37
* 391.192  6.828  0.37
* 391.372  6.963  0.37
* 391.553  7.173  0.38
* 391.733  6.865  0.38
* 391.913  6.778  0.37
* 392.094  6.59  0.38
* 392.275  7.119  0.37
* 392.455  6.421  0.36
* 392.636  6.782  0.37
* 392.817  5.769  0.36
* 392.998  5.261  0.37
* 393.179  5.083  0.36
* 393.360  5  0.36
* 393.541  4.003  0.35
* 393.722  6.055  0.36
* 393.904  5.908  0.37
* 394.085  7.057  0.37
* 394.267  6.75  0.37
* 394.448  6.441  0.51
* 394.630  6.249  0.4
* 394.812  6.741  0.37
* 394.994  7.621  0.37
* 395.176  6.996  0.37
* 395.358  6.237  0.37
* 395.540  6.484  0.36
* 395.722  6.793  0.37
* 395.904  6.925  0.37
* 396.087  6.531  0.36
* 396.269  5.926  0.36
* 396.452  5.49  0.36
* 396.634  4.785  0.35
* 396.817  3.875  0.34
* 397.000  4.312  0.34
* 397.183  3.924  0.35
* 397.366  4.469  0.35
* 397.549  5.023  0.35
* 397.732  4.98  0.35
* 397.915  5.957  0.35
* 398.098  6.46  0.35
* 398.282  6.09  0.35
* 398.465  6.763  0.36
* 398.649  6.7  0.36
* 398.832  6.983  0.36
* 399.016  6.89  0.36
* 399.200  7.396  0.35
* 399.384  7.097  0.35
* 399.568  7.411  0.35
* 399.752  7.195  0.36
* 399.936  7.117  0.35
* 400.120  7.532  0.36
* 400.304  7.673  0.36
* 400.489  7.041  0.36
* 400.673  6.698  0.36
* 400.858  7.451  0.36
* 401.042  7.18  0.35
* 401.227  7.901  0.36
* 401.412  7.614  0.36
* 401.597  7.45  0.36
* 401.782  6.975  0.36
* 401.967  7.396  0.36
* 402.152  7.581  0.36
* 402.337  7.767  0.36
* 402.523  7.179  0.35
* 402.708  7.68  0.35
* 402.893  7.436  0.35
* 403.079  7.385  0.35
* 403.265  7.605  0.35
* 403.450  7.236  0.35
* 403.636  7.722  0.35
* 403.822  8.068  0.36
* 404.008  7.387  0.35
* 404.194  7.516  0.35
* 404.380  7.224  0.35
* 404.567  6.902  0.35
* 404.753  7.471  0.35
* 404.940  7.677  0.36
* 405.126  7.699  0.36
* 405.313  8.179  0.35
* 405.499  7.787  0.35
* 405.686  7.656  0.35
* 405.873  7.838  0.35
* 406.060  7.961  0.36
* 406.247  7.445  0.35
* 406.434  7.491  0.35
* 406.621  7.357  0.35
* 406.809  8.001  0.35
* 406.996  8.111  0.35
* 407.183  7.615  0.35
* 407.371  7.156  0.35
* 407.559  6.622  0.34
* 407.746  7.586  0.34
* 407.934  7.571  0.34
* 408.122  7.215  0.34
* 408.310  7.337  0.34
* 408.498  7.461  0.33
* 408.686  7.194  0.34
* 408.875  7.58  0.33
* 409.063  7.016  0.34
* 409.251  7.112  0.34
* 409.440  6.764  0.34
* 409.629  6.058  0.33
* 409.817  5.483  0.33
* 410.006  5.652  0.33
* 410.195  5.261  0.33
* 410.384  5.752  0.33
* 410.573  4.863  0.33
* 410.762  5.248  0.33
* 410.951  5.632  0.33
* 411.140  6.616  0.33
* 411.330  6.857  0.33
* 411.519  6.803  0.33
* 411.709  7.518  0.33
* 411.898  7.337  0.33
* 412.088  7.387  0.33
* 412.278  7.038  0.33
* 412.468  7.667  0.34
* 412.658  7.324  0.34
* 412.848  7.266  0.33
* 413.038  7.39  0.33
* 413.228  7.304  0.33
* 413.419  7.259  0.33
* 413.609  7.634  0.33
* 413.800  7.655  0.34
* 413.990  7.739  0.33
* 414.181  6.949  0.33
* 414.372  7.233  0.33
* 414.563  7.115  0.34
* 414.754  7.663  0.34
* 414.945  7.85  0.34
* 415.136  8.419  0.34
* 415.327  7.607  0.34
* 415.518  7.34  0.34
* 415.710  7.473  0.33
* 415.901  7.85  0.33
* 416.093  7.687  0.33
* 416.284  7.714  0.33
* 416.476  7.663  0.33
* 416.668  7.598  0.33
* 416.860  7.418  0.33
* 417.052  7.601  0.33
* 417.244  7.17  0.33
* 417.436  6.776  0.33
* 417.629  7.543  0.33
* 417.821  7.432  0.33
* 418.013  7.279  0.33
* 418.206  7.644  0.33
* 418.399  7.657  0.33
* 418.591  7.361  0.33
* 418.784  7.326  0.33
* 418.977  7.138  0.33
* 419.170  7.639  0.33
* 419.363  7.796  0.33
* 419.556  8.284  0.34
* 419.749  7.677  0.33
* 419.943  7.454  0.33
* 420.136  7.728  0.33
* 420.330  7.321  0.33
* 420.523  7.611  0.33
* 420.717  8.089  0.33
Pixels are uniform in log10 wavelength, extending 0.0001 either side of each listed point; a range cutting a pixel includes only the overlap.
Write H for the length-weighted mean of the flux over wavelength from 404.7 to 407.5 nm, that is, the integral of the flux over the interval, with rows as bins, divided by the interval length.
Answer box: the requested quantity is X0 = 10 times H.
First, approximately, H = 7.7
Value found 77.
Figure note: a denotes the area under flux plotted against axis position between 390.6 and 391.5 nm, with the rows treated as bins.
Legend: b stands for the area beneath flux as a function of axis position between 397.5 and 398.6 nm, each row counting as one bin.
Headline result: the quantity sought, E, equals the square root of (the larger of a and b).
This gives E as 2.56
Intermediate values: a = 6.2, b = 7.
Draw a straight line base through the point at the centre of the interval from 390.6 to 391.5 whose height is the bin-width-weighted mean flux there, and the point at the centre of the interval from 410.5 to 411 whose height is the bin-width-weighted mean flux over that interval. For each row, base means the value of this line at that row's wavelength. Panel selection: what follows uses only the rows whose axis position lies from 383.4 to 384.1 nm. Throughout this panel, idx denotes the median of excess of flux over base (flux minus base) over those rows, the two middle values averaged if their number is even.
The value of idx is -3.9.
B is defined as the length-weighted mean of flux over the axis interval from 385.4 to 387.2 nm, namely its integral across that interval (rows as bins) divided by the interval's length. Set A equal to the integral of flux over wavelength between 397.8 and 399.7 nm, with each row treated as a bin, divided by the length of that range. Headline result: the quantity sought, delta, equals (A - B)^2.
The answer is 1.4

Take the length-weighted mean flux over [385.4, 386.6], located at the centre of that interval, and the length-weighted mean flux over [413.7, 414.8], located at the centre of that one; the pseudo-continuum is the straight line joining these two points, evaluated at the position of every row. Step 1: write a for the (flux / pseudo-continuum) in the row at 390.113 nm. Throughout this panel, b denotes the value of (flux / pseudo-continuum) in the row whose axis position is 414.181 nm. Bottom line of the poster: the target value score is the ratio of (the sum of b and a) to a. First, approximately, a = 0.85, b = 0.94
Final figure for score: 2.10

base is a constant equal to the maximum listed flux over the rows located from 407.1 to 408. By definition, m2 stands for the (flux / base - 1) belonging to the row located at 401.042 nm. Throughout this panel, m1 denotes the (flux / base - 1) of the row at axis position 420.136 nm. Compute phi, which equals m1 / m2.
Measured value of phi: -0.3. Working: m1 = 0.01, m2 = -0.06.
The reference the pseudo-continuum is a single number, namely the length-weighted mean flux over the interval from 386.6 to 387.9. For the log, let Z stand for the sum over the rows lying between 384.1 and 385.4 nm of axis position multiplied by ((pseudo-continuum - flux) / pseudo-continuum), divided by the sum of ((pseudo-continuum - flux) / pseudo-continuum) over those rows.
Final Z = 384.66 nm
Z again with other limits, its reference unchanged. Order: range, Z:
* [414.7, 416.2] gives 415.32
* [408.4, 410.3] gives 409.84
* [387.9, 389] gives 388.54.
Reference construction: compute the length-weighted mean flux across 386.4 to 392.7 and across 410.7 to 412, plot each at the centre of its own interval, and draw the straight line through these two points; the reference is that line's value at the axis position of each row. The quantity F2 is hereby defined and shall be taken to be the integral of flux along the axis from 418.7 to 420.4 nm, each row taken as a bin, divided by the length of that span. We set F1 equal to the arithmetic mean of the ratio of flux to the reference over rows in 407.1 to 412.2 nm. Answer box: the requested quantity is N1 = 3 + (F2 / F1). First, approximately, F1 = 1.01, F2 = 7.6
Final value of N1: 10.5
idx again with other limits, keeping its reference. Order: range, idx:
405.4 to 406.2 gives 2.1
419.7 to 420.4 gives 3.1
